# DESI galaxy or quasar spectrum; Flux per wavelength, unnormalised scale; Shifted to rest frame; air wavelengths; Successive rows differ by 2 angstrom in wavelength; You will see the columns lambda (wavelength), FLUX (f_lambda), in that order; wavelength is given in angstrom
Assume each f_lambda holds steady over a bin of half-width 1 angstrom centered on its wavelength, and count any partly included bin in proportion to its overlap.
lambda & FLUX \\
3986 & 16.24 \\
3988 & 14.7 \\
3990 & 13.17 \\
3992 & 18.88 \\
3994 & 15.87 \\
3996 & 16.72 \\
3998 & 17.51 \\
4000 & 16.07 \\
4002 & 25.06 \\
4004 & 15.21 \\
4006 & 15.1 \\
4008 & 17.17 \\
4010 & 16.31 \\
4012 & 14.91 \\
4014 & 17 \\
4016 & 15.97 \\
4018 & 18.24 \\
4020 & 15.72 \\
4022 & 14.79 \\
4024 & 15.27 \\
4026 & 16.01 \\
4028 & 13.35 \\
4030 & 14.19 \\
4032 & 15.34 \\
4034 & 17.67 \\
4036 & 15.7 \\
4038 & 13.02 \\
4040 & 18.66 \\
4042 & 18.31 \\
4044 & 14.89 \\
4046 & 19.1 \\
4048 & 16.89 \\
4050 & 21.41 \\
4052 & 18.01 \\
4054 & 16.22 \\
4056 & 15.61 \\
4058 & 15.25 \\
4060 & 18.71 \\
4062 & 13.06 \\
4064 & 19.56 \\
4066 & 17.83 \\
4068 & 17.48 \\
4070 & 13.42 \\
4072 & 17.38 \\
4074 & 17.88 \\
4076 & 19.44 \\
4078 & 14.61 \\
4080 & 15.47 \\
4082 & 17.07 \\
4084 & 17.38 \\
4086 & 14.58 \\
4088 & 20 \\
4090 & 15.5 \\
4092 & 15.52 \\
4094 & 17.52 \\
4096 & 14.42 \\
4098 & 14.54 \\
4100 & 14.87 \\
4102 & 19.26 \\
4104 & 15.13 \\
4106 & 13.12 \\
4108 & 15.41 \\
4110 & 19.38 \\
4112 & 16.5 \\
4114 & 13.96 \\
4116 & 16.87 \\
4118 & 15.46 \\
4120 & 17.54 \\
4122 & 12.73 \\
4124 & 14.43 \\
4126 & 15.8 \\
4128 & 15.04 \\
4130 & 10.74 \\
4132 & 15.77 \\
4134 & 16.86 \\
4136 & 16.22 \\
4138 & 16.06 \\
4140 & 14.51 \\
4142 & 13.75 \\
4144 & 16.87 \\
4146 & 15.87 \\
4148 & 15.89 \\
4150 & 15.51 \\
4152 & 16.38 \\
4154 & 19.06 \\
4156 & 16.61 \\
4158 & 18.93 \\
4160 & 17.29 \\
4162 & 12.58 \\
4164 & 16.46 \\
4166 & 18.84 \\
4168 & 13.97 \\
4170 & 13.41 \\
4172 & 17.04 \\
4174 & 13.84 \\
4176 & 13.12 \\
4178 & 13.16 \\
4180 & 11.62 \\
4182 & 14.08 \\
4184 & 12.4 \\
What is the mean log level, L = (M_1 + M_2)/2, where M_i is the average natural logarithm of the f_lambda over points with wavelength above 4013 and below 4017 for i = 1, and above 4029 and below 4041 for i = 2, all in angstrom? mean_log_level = 2.78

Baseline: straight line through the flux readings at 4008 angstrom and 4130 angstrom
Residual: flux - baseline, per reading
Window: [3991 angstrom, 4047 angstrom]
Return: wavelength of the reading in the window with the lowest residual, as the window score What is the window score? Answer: 4028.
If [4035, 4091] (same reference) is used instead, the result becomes 4038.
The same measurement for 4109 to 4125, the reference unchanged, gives 4122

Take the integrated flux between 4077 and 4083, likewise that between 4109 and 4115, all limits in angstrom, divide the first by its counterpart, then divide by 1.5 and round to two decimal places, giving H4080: 0.63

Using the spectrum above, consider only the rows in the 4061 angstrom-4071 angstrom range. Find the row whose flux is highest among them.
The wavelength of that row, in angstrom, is 4064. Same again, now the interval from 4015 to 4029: 4018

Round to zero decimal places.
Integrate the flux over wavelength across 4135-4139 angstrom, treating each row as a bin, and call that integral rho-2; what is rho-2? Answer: 65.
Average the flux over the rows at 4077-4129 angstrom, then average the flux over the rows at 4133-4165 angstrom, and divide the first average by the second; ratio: 0.98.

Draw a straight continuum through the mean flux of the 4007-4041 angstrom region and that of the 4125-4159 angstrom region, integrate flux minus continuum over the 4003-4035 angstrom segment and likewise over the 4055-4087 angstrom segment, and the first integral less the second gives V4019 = -25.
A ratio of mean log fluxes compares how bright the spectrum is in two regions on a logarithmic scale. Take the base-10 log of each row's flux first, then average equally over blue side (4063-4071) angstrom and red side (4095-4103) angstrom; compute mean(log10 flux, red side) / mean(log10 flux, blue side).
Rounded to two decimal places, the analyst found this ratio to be 0.97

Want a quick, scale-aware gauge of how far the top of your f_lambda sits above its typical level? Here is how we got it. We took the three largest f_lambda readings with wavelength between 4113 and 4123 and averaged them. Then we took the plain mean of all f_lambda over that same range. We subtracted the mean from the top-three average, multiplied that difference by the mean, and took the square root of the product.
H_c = 4.5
